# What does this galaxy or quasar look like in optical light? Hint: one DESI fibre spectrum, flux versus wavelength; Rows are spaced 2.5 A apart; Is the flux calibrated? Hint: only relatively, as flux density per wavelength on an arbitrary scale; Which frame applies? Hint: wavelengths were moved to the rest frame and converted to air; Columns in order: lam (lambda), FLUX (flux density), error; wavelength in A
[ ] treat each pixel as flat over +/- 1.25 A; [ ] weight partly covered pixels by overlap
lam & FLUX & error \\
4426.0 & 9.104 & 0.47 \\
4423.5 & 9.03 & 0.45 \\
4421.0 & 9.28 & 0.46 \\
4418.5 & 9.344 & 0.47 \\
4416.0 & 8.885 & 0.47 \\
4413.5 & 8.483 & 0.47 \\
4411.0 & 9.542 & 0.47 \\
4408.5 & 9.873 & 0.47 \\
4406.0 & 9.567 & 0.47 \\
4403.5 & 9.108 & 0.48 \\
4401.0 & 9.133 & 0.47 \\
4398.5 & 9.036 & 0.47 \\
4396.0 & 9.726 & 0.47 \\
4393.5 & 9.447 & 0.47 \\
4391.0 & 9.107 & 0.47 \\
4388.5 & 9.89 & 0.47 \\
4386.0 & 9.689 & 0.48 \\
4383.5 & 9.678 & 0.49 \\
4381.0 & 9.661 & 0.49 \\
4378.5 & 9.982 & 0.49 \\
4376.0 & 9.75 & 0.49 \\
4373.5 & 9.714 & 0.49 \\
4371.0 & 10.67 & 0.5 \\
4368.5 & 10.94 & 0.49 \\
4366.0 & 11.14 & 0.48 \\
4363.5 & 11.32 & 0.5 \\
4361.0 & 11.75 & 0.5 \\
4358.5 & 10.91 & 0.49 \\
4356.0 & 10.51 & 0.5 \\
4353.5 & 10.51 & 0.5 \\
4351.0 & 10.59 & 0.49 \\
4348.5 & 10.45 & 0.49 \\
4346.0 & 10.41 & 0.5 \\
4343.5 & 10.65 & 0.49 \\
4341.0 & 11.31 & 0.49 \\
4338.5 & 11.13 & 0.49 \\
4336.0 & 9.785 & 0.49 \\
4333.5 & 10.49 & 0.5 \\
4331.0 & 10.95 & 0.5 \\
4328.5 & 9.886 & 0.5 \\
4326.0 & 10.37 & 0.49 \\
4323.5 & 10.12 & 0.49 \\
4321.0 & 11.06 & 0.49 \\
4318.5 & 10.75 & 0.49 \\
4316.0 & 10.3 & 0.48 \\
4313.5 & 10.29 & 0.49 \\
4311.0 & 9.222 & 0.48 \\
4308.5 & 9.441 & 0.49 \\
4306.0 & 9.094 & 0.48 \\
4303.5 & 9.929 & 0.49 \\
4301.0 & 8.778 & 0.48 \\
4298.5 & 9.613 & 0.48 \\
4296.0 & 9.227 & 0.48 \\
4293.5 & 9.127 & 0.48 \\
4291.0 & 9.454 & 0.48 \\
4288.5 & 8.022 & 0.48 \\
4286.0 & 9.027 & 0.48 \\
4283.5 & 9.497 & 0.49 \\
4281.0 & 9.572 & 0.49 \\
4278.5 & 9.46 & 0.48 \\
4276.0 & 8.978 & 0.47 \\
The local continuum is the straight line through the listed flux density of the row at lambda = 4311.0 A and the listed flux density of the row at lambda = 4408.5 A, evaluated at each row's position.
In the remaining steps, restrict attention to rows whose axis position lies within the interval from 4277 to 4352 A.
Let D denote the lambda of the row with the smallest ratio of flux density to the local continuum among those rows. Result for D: 4288.5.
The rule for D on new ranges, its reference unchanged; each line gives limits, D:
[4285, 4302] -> 4288.5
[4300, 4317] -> 4301.0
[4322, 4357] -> 4336.0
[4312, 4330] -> 4328.5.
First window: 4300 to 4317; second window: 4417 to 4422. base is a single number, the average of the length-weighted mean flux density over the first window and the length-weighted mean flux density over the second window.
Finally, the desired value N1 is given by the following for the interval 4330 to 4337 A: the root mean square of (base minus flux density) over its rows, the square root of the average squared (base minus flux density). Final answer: 1.08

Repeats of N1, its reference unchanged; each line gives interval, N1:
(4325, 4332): 1.06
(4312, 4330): 1.03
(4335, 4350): 1.29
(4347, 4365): 1.50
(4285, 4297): 0.68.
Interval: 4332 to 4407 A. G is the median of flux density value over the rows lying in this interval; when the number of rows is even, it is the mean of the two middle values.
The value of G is 10.2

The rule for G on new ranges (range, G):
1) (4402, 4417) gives 9.3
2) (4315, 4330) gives 10.3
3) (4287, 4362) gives 10.3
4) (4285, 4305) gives 9.2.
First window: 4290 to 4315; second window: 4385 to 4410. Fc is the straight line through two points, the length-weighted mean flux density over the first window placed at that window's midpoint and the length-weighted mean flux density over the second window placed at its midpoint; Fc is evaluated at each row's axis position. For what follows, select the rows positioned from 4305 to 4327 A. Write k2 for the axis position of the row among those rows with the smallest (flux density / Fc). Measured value 4306.0 A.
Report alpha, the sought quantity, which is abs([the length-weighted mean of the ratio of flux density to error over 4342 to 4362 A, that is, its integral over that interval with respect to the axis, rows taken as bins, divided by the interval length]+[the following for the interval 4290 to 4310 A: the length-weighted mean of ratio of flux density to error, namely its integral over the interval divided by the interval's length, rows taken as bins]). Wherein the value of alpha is 41.0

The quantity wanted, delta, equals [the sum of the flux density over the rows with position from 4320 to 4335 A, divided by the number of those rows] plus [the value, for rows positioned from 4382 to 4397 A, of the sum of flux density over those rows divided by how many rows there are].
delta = 20.1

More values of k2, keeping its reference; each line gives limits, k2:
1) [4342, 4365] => 4346.0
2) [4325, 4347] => 4336.0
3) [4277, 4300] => 4288.5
